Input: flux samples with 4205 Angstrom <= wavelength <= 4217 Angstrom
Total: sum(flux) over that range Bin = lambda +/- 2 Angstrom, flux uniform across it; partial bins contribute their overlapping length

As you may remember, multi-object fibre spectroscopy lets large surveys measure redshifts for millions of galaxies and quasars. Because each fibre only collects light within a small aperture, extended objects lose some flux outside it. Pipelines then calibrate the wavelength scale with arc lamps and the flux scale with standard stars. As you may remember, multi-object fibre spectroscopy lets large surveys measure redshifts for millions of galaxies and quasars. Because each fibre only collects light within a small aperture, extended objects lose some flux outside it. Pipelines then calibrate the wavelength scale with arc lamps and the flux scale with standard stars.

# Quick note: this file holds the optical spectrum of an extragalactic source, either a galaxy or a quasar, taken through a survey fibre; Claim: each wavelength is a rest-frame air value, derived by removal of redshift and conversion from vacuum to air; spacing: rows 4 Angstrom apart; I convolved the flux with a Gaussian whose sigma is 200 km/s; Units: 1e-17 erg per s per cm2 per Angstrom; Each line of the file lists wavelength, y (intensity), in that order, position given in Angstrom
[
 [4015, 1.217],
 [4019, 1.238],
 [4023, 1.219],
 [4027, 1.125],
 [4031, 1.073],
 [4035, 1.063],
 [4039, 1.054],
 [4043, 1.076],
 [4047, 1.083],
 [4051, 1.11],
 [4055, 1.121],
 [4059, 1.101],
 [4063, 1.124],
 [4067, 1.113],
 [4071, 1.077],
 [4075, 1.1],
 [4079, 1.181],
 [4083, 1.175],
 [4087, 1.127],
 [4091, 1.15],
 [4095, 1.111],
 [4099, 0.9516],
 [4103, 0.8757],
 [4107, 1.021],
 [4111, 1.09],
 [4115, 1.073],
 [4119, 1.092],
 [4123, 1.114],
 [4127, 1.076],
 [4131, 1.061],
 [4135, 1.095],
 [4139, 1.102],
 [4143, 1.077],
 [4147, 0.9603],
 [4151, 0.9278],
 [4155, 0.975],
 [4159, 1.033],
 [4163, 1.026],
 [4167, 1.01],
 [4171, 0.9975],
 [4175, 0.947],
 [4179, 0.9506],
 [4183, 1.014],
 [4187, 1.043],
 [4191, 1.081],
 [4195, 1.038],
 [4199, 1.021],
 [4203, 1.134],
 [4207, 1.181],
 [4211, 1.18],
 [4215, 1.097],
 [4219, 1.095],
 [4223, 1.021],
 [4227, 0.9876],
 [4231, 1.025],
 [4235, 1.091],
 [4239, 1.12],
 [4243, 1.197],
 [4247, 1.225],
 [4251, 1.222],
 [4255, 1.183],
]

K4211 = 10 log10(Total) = 5.39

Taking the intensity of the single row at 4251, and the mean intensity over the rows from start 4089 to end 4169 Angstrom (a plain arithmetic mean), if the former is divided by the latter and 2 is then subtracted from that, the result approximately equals -0.83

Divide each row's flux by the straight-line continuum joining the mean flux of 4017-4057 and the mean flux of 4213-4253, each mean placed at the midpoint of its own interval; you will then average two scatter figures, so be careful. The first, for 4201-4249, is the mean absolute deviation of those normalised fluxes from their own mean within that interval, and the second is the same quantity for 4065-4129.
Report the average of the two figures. 0.051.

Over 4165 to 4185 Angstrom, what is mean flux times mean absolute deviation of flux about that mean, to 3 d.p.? 0.028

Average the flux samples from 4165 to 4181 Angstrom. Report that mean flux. 0.98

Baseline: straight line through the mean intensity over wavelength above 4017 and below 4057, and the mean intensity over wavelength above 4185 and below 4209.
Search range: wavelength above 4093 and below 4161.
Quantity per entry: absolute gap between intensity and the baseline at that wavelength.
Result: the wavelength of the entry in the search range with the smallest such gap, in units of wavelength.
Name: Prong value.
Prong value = 4135 Angstrom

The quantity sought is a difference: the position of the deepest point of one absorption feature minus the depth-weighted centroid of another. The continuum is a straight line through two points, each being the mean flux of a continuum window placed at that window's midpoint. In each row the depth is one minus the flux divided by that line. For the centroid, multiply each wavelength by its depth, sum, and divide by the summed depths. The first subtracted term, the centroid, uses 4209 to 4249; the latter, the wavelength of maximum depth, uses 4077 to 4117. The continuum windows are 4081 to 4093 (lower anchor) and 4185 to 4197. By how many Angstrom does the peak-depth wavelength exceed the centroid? -131.1 Angstrom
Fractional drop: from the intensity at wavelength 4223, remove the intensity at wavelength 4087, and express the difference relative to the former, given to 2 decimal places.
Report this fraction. -0.10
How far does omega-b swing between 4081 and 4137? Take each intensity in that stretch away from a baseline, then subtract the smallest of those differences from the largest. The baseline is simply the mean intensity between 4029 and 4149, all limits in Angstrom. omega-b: 0.30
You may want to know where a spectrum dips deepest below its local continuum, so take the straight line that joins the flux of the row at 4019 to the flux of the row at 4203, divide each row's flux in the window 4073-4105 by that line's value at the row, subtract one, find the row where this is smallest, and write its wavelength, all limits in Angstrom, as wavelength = 4103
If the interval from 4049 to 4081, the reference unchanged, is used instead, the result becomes 4071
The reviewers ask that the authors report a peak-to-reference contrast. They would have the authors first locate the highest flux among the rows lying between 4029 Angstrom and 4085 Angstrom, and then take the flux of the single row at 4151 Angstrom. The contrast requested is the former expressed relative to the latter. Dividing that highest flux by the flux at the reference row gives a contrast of 1.27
